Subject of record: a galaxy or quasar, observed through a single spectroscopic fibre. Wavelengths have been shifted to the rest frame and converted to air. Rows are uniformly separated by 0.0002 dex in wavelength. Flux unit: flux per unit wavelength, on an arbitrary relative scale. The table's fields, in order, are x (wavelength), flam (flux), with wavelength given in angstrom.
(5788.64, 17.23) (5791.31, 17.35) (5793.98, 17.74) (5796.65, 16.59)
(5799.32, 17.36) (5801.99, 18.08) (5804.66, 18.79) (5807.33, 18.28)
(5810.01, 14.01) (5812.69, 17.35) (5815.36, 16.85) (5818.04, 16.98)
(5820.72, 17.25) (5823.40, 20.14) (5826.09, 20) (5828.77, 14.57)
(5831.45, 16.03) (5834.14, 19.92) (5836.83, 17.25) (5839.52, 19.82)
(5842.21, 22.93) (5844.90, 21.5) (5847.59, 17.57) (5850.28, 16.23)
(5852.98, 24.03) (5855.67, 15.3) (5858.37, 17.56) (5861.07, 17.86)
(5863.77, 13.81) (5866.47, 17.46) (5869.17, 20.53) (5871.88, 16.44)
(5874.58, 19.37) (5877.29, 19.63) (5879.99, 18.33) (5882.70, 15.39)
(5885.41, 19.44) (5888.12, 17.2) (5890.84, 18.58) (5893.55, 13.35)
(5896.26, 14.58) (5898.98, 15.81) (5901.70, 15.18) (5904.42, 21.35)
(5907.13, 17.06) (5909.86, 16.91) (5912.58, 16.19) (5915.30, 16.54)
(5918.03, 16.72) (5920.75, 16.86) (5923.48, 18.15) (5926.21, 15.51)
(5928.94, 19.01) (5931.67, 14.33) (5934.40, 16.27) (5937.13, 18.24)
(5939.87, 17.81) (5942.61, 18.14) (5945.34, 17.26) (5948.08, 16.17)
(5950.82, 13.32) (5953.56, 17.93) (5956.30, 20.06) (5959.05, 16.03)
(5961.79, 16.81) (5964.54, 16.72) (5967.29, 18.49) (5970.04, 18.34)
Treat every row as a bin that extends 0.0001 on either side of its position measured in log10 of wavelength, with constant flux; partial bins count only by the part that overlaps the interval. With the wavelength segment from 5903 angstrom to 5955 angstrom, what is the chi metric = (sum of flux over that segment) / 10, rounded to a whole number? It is 32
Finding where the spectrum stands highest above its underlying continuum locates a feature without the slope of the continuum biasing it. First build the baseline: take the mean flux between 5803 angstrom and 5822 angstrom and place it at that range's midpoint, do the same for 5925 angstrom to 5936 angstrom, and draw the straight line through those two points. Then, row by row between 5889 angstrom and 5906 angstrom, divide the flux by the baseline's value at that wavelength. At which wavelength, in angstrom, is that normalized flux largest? 5904.42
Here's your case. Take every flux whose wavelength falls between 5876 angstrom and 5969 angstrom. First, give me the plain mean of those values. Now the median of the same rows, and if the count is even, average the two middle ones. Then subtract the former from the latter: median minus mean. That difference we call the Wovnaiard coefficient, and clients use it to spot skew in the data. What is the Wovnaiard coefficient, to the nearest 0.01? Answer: -0.16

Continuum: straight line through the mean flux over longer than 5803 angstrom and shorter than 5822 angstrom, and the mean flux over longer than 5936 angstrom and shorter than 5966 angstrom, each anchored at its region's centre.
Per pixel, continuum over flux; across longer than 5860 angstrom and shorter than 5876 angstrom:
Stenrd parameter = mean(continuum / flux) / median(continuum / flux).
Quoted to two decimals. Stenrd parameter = 1.02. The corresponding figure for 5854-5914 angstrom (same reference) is 1.01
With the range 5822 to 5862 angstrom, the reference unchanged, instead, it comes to 0.97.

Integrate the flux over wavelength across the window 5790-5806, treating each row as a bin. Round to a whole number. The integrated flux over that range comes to 283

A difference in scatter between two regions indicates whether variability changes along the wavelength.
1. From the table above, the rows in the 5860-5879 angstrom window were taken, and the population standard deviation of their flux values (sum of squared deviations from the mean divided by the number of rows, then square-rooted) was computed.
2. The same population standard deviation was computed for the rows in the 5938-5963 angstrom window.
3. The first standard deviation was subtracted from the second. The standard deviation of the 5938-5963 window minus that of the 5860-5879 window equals -0.4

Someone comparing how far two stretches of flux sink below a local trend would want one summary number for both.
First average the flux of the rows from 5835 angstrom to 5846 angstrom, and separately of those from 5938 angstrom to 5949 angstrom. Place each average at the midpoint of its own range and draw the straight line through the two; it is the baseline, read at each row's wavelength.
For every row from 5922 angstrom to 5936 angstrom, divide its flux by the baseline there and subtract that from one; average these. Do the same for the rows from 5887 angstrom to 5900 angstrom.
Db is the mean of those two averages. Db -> 0.11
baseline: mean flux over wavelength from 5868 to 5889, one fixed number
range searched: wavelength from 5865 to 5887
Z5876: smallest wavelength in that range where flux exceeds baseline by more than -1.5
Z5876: 5866.47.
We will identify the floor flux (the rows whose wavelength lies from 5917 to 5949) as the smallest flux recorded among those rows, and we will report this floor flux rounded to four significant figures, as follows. 14.33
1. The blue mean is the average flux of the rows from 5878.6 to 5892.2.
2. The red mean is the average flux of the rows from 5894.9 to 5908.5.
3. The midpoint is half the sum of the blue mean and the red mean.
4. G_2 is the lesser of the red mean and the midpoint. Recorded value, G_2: 16.8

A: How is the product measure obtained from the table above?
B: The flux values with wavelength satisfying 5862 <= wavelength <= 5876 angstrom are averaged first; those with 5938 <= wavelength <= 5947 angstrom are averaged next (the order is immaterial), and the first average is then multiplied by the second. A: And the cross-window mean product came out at 311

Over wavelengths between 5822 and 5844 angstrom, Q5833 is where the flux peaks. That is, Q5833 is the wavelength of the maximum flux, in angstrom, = 5842.21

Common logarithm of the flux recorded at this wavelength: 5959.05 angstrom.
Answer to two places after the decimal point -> 1.20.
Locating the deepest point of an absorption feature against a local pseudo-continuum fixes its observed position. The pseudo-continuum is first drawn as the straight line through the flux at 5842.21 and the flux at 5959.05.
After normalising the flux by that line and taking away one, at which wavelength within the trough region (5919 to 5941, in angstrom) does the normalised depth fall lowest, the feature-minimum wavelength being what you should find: 5931.67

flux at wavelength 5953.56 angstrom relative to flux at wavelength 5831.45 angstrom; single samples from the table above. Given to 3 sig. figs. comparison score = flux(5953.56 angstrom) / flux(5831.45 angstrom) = 1.12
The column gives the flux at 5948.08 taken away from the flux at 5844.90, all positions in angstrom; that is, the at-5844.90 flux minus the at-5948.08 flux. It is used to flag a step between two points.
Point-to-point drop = 5.3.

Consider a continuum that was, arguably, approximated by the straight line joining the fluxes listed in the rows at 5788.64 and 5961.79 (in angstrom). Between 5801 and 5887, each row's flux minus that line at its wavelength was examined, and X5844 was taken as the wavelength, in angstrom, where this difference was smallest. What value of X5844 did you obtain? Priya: 5863.77 angstrom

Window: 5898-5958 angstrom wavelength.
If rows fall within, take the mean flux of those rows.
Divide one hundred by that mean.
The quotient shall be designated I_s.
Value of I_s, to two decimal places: 5.87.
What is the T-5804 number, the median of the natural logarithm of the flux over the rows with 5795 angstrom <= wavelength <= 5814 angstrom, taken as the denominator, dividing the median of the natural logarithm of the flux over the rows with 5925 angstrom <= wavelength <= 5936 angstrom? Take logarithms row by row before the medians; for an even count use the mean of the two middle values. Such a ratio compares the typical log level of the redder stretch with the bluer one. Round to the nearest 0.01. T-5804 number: 0.97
